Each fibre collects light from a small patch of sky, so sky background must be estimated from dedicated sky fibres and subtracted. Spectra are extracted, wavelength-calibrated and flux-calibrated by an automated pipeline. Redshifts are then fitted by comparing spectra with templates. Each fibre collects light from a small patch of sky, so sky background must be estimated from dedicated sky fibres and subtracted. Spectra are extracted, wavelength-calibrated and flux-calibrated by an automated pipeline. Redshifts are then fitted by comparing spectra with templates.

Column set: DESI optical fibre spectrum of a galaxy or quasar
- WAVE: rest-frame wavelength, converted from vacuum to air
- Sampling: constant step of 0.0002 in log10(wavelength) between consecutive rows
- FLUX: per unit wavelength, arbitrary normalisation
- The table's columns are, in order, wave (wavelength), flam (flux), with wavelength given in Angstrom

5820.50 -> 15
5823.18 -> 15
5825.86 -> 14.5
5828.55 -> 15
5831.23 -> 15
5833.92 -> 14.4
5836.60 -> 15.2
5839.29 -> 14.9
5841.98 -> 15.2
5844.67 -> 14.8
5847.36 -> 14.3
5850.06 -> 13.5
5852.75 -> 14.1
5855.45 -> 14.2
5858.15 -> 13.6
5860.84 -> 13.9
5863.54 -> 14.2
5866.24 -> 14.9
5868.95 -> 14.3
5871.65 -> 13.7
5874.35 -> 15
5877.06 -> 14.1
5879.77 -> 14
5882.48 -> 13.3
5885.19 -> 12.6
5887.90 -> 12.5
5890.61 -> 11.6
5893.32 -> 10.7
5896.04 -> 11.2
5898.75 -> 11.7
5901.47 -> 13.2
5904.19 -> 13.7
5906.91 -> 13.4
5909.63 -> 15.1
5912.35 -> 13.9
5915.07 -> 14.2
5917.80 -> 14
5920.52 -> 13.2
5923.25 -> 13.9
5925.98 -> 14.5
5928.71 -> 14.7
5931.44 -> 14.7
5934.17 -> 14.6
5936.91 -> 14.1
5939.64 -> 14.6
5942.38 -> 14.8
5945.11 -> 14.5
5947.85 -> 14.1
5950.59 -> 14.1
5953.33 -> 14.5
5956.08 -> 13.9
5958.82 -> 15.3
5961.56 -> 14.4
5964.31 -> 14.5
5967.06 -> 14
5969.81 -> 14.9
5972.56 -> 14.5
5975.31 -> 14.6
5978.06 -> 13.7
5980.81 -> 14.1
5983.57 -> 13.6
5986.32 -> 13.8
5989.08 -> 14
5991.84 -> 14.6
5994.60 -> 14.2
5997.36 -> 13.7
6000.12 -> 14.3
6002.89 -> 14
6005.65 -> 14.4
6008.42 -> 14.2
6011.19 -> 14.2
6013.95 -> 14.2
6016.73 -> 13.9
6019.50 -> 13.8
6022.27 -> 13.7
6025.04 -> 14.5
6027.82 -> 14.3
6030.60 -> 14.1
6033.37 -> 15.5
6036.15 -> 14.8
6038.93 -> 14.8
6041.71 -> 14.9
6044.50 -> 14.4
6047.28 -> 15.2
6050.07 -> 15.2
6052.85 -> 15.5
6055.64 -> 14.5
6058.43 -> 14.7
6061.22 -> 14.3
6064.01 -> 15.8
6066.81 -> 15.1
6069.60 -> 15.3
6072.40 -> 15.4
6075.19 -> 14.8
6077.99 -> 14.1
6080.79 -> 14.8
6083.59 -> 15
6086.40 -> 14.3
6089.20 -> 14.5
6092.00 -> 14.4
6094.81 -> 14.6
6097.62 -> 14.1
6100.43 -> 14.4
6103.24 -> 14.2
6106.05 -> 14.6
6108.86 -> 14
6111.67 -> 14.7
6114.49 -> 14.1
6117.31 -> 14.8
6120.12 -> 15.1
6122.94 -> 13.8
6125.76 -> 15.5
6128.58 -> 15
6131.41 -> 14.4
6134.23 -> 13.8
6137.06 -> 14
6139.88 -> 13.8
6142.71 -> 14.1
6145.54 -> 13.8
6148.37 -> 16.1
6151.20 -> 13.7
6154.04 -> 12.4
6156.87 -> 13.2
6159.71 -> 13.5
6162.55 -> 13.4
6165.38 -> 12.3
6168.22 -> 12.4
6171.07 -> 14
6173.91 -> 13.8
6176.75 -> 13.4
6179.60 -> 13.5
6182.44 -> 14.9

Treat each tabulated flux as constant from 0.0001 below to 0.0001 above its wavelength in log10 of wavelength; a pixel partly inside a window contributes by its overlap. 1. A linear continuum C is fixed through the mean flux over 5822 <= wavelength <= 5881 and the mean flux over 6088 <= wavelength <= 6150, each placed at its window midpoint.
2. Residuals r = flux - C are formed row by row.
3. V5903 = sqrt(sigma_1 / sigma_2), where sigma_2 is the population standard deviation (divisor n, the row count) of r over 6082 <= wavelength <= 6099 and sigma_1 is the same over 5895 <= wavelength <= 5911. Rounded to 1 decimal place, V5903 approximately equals 2.2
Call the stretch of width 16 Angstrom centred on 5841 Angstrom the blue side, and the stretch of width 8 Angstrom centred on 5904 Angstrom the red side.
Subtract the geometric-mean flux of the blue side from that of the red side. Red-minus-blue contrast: -1.4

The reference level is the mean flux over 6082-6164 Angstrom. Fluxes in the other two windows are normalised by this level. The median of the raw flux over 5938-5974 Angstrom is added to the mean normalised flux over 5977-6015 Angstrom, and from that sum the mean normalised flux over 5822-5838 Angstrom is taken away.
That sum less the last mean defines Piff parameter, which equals 14.4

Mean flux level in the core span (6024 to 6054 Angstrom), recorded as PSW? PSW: 14.8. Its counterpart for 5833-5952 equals 13.9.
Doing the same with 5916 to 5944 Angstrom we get 14.3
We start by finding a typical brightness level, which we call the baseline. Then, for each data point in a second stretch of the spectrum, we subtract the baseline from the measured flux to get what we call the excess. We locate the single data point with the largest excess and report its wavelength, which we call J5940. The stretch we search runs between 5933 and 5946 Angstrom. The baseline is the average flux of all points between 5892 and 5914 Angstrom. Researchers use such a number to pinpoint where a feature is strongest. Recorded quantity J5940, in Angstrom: 5942.38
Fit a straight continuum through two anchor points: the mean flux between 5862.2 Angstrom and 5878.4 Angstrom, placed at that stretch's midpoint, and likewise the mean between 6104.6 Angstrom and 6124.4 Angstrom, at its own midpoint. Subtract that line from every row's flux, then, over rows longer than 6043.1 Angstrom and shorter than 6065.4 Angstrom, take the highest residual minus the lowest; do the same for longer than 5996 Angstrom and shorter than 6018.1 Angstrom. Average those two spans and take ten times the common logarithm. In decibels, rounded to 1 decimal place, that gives 0.4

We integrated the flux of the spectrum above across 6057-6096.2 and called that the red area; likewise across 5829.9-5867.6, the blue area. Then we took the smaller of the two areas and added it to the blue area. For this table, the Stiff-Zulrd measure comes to 1089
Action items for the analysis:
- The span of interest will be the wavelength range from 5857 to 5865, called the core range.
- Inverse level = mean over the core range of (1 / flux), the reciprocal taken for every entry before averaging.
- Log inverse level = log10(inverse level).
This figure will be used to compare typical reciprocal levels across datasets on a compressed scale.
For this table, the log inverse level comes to -1.14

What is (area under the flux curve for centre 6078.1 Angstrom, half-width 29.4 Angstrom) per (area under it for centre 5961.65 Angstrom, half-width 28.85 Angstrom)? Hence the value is 1.05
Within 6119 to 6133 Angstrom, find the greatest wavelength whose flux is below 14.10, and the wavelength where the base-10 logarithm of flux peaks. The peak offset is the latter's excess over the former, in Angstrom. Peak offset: 2.8 Angstrom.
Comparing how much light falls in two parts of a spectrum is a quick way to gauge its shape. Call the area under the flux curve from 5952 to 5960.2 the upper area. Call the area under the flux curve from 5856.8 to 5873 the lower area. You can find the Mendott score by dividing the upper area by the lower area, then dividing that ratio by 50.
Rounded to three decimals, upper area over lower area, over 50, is 0.010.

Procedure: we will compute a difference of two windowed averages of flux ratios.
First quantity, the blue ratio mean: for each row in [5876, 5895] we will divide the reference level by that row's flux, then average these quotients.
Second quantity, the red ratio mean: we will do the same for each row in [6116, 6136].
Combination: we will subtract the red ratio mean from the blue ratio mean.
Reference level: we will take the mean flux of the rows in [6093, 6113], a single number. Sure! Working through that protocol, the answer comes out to 0.16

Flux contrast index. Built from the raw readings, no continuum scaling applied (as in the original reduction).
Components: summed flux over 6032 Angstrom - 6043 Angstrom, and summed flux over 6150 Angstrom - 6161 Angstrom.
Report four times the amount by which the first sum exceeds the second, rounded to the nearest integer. 29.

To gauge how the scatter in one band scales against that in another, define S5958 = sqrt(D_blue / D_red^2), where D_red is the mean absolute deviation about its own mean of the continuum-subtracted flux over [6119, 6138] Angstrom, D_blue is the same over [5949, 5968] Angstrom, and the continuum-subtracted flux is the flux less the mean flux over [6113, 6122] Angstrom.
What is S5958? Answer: 1.0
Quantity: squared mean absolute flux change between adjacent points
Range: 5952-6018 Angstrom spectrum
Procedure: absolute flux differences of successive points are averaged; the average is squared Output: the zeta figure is 0.20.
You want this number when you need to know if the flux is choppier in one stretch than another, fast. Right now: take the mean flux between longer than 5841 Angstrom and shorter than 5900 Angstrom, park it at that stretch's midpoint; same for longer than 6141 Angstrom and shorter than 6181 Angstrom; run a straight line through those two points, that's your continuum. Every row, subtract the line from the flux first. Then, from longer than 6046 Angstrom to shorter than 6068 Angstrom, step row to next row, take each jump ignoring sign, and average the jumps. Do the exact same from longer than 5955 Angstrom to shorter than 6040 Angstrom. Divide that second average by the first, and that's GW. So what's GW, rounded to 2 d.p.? 0.76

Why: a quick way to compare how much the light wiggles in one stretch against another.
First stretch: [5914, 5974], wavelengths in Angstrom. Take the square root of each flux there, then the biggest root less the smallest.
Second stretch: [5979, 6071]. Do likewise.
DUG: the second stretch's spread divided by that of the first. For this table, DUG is 1.0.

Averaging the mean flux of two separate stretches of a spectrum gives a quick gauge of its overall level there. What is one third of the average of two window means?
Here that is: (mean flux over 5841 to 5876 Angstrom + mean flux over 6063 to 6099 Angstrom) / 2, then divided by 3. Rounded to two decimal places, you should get 4.84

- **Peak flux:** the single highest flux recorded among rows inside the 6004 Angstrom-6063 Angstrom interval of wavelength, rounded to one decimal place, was 15.5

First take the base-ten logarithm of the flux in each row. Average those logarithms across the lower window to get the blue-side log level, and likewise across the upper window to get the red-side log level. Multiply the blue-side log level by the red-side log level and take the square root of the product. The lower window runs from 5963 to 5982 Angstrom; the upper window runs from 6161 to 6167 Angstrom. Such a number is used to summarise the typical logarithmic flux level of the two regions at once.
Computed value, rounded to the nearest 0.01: 1.13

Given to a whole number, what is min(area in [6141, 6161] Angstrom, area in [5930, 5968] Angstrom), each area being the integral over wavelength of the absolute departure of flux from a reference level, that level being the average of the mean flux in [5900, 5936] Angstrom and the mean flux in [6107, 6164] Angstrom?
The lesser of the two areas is 14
